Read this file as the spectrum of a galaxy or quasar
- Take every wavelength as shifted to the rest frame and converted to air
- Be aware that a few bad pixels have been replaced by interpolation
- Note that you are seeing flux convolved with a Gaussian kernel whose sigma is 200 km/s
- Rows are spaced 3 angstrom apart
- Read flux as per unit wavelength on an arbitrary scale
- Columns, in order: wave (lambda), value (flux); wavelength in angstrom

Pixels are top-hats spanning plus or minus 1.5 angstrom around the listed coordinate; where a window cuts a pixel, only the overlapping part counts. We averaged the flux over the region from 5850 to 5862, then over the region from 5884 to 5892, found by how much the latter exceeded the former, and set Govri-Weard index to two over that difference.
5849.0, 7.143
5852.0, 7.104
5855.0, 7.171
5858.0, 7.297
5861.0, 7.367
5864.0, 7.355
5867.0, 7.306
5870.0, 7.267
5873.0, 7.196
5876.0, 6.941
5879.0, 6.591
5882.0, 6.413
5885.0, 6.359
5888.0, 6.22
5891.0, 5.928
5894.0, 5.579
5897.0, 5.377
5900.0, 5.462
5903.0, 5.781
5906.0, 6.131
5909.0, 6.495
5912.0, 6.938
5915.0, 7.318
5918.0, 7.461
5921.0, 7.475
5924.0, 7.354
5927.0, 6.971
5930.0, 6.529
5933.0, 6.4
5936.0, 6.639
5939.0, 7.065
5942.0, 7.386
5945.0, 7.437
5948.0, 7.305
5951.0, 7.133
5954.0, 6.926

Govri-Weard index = -2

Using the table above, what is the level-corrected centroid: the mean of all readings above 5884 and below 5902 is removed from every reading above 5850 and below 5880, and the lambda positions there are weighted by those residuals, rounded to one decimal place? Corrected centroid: 5864.7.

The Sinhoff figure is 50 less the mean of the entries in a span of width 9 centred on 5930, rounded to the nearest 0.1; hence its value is 43.4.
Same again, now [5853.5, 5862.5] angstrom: 42.7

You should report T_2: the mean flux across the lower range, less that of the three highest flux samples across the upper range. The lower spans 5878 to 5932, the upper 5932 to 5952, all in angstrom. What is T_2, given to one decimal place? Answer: -0.9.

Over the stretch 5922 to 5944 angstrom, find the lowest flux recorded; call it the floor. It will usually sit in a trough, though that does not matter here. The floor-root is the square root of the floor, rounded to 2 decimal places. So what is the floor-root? 2.53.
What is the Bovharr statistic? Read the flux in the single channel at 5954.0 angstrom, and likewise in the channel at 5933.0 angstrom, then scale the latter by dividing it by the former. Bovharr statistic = 0.92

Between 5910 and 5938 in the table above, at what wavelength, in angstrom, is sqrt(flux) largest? 5921.0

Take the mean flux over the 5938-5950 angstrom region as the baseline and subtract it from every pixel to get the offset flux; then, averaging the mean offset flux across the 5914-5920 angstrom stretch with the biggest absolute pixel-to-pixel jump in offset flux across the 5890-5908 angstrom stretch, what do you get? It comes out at 0.2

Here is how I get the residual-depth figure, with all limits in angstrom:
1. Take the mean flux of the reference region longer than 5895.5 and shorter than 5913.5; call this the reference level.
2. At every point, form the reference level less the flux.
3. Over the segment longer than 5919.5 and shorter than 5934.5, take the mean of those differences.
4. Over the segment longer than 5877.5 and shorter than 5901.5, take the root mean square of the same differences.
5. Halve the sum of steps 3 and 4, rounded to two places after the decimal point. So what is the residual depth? -0.24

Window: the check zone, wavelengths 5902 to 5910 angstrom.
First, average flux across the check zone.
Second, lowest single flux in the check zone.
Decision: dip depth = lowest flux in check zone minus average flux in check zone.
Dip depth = -0.4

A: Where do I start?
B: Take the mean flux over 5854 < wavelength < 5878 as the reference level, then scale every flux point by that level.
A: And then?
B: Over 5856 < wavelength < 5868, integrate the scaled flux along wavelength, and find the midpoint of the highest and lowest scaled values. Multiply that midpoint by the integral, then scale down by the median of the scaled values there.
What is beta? 12.2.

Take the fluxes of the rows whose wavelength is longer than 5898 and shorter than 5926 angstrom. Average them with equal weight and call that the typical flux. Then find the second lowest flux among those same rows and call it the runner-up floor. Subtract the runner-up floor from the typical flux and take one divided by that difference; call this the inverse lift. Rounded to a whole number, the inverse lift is 1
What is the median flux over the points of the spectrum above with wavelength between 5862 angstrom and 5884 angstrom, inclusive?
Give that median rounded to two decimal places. 7.20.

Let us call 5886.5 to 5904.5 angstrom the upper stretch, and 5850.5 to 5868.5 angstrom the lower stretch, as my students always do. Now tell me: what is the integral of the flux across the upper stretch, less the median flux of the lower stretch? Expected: 96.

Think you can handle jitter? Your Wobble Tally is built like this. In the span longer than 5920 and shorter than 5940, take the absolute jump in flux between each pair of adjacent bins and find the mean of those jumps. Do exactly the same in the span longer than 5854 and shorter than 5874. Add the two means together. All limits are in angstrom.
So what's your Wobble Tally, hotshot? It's 0.35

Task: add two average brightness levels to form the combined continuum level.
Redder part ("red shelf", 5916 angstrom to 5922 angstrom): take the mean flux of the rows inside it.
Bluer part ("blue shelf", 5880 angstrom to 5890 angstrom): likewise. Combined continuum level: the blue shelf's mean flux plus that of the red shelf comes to 13.8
